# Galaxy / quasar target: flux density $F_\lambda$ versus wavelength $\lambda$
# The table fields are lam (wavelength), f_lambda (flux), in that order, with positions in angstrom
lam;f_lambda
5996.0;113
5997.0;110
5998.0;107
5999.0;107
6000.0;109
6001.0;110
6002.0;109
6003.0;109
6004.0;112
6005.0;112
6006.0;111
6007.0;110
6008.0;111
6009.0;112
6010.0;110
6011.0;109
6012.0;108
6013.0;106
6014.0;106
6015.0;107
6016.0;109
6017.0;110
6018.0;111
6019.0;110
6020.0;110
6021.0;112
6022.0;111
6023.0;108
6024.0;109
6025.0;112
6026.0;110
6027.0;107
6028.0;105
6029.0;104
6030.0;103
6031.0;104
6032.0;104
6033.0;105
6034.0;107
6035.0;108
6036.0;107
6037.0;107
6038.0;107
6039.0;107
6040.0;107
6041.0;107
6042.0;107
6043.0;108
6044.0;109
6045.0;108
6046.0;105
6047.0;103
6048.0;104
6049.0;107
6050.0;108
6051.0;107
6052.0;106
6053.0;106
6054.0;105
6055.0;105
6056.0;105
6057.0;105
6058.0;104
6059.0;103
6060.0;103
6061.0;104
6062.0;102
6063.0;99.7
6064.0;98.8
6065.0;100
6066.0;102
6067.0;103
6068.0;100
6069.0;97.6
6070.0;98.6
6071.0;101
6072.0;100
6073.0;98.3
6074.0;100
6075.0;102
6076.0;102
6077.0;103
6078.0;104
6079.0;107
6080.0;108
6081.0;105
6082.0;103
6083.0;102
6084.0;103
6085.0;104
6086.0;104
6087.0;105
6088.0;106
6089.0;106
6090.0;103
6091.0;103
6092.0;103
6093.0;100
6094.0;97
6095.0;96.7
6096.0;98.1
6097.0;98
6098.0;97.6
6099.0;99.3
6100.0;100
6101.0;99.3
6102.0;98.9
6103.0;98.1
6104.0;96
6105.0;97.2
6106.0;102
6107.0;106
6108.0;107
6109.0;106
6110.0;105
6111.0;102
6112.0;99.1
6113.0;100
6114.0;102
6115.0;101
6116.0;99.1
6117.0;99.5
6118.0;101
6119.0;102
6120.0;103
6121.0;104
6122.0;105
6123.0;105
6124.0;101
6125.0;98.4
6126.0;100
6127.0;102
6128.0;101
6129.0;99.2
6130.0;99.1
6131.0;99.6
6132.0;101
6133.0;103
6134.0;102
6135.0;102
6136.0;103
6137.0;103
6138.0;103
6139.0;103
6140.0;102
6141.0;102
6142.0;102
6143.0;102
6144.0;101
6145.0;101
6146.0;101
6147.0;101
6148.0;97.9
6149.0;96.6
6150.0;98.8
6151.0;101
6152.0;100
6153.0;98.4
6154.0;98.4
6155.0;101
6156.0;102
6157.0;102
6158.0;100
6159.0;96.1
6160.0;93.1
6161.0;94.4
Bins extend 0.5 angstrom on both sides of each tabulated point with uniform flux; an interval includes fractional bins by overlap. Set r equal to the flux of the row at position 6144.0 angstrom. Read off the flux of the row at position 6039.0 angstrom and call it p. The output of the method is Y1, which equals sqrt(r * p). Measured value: 104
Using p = 107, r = 101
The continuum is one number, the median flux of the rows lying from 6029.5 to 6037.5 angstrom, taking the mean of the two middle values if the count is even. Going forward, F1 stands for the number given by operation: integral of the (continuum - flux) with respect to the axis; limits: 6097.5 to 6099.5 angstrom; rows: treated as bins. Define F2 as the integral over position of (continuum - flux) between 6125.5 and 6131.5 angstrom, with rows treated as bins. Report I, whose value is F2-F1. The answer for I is 20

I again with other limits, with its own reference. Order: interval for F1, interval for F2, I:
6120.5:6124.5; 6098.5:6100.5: 4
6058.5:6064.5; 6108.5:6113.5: -8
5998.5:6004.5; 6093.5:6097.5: 54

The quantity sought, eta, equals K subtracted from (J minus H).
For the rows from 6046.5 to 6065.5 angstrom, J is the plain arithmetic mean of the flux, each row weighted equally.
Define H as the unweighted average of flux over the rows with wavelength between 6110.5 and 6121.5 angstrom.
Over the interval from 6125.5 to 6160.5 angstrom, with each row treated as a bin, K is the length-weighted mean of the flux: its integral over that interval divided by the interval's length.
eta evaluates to -98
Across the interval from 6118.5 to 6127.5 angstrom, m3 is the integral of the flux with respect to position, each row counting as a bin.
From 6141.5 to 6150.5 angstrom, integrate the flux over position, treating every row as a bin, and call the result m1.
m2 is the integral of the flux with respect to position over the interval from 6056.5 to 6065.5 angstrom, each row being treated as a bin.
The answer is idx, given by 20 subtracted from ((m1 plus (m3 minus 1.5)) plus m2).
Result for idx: 2720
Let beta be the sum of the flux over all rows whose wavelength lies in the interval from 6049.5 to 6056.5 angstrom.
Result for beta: 742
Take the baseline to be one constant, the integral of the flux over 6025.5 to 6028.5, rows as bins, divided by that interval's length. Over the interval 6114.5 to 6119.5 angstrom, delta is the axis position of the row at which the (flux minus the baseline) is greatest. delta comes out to 6119.0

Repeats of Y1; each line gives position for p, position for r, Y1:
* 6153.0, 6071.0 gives 100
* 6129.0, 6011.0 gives 104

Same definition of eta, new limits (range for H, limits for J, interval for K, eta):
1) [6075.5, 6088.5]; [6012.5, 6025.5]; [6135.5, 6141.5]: -98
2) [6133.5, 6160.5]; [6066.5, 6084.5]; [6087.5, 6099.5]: -99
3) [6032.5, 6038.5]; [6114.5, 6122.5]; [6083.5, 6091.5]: -109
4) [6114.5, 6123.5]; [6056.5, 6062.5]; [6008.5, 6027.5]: -108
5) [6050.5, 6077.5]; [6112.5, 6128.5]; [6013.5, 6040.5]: -108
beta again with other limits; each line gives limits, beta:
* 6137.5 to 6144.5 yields 715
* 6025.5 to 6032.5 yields 737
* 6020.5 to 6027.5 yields 769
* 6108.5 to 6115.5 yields 715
